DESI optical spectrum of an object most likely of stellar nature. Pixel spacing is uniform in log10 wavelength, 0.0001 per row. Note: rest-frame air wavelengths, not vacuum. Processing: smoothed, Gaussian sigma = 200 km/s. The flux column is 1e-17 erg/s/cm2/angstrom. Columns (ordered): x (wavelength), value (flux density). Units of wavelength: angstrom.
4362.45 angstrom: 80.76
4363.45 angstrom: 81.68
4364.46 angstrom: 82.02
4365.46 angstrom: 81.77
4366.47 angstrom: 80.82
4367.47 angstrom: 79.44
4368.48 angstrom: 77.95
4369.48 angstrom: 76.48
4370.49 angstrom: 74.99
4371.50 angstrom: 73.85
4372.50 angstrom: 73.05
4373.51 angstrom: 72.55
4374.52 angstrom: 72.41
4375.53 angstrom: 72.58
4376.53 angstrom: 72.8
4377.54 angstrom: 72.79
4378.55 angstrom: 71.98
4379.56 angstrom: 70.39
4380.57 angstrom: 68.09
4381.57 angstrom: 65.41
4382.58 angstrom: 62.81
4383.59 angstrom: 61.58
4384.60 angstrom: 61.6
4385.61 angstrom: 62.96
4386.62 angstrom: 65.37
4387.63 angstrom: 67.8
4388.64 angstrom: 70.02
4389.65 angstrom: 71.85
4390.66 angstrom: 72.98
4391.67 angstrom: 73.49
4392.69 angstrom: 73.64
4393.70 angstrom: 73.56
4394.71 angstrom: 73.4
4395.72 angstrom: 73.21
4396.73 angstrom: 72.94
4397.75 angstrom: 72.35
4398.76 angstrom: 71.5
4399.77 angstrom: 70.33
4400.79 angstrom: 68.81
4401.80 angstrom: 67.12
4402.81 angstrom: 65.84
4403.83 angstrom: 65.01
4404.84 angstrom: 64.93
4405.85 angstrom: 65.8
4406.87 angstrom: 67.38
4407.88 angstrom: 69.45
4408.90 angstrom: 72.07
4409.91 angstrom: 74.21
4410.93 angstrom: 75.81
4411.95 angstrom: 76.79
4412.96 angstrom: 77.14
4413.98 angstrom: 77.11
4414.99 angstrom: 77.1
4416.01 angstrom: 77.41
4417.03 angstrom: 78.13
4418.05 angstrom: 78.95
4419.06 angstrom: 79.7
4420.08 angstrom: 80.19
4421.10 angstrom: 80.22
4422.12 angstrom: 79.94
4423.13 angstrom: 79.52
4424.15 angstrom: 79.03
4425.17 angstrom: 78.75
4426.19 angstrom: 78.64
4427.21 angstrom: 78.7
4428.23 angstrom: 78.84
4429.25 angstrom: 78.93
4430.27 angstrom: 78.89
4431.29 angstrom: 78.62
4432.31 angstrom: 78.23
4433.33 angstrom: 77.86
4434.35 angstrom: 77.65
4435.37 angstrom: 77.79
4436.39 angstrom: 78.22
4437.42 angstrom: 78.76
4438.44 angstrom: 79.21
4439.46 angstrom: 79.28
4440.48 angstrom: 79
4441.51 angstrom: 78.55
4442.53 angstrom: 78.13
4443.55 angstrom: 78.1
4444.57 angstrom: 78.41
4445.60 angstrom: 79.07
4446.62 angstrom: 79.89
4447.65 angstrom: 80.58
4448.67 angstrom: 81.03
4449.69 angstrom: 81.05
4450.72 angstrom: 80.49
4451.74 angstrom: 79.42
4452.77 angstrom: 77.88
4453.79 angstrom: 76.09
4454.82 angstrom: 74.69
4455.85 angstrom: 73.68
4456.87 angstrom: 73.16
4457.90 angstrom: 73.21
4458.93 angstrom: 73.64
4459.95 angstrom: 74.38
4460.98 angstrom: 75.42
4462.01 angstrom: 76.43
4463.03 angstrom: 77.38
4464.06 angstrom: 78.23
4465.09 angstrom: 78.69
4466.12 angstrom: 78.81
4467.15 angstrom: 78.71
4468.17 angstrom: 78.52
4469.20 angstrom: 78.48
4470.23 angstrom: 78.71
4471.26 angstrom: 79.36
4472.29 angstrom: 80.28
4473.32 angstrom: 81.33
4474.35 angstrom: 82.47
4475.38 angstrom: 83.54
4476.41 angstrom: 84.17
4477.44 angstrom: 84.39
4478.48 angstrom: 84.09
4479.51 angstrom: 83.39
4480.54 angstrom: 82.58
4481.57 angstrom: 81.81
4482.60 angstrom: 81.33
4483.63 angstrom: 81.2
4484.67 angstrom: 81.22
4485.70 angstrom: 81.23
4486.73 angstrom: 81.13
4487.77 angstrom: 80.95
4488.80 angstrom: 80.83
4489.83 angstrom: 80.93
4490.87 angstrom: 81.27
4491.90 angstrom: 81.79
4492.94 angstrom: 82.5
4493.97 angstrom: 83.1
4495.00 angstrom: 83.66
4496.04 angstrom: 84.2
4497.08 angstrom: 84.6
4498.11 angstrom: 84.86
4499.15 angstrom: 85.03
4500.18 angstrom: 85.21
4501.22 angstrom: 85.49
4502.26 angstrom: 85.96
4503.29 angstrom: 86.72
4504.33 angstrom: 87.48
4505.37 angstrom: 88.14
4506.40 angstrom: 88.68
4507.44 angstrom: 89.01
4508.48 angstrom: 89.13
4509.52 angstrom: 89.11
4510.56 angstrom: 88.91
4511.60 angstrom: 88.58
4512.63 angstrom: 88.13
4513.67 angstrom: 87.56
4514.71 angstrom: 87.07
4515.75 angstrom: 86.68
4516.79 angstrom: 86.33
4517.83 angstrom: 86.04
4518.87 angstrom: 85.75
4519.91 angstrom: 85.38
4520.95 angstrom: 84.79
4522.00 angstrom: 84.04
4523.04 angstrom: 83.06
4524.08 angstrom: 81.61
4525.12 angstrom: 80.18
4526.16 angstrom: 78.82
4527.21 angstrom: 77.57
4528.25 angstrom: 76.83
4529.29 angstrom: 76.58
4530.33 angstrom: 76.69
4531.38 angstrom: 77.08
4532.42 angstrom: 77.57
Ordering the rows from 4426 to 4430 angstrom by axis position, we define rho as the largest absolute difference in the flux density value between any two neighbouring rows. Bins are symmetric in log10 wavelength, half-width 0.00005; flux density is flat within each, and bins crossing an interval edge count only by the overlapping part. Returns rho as 0.1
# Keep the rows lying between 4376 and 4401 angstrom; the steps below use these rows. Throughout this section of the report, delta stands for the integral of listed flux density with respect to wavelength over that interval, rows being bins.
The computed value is 1742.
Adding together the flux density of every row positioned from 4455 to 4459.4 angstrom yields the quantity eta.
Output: 294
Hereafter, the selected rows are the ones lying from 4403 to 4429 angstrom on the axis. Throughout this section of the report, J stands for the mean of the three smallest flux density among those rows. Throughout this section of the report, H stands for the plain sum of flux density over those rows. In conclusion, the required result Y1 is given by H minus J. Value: 1826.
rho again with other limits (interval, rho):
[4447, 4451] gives 0.6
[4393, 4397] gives 0.3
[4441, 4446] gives 0.7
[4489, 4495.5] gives 0.7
